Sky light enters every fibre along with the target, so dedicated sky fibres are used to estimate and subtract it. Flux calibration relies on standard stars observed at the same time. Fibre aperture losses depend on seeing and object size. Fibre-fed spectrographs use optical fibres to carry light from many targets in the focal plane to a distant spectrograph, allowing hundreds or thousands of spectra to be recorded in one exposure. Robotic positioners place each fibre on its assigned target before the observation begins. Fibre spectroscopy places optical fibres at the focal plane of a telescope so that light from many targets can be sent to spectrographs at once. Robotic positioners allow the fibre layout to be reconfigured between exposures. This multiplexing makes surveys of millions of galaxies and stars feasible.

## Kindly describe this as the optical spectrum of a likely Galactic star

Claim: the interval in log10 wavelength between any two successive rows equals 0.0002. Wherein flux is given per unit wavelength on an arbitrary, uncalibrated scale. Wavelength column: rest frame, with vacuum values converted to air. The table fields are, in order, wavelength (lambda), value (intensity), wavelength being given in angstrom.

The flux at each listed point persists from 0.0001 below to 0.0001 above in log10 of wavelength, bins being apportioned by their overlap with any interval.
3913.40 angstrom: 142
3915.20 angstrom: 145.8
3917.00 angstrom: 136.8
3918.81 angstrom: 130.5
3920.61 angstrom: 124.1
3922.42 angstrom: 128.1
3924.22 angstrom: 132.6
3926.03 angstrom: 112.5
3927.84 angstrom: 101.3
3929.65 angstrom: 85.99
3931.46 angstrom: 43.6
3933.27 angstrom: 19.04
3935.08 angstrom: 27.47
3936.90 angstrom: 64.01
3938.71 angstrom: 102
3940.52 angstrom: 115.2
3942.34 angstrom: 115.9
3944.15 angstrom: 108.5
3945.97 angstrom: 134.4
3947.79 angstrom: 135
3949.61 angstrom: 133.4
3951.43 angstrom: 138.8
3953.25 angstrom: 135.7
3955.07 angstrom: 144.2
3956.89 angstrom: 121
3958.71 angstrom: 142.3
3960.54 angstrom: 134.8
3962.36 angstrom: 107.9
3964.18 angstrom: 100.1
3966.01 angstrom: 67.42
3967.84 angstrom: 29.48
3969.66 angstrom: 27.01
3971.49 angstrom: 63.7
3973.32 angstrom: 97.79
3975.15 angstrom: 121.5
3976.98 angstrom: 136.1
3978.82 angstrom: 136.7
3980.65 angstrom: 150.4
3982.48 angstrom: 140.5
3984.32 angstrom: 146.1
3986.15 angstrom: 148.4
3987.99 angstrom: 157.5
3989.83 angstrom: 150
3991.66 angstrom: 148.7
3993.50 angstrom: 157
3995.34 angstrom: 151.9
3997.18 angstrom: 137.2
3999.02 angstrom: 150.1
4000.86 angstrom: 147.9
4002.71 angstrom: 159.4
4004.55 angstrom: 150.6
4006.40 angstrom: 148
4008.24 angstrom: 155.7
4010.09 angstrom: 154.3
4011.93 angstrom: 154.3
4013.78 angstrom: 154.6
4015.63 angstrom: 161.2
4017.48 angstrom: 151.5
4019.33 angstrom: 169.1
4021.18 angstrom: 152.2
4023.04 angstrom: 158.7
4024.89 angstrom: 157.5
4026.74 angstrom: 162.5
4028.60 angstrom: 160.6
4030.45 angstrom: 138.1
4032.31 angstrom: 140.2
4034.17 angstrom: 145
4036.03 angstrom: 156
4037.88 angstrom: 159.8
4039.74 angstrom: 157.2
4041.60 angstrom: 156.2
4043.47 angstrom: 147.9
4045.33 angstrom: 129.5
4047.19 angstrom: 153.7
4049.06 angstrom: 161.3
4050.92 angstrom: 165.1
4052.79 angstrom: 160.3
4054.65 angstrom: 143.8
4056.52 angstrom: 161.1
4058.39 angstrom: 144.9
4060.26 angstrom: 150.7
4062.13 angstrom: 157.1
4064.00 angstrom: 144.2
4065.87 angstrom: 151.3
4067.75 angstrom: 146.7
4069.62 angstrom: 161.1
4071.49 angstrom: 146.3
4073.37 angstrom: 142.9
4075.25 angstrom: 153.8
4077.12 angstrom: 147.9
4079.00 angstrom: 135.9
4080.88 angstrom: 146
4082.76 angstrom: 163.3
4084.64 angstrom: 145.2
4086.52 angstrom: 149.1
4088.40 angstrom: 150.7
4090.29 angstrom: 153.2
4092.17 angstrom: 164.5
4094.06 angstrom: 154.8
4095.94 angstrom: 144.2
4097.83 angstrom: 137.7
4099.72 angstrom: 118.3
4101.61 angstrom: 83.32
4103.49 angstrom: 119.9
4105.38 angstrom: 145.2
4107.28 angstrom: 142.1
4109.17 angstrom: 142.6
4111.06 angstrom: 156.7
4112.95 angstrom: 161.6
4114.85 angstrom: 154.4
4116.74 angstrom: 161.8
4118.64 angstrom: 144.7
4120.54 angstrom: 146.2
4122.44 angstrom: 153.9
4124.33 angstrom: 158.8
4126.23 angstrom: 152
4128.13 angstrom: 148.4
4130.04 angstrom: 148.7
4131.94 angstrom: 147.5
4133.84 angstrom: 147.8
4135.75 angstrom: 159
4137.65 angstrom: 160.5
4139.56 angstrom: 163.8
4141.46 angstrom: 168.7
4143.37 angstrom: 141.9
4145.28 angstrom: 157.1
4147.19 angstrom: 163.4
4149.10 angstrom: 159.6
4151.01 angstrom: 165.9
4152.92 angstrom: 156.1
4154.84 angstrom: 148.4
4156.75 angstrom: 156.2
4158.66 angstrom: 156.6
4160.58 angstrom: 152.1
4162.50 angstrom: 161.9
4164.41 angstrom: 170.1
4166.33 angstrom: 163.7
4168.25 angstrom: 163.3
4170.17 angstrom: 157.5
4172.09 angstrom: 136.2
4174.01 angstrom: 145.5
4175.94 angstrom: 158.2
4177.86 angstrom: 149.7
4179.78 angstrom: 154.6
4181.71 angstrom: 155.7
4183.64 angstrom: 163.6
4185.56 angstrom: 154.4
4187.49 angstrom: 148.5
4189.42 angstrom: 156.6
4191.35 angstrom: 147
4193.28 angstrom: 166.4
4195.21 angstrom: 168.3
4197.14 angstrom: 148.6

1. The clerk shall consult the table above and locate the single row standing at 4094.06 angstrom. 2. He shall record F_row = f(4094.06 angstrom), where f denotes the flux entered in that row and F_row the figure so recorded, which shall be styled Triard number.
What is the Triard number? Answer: 154.8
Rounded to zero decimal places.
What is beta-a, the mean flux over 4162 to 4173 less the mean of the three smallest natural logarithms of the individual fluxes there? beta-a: 154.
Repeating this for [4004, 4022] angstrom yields 150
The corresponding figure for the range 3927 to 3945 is 75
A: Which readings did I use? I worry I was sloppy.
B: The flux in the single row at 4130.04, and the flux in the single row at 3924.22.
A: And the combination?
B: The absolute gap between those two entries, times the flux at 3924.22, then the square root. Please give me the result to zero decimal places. 46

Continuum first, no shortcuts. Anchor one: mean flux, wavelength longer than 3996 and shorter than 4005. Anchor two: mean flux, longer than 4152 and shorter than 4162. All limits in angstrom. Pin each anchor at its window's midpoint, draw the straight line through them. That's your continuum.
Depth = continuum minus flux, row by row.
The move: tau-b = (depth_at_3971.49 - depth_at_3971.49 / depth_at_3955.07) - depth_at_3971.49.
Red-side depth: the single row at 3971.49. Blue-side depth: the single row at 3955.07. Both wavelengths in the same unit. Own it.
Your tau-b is -25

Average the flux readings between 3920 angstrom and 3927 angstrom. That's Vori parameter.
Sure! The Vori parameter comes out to 124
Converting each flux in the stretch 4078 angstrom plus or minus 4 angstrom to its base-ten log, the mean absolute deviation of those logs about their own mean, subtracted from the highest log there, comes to 2.17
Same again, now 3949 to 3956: 2.15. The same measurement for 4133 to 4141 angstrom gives 2.20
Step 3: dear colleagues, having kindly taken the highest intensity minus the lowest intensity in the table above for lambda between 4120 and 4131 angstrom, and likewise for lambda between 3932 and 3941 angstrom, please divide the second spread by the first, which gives 7.6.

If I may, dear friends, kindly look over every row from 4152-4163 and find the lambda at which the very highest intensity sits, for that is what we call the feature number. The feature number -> 4162.50 angstrom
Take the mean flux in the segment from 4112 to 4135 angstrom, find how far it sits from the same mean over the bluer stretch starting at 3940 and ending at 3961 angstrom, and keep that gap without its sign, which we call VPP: 22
